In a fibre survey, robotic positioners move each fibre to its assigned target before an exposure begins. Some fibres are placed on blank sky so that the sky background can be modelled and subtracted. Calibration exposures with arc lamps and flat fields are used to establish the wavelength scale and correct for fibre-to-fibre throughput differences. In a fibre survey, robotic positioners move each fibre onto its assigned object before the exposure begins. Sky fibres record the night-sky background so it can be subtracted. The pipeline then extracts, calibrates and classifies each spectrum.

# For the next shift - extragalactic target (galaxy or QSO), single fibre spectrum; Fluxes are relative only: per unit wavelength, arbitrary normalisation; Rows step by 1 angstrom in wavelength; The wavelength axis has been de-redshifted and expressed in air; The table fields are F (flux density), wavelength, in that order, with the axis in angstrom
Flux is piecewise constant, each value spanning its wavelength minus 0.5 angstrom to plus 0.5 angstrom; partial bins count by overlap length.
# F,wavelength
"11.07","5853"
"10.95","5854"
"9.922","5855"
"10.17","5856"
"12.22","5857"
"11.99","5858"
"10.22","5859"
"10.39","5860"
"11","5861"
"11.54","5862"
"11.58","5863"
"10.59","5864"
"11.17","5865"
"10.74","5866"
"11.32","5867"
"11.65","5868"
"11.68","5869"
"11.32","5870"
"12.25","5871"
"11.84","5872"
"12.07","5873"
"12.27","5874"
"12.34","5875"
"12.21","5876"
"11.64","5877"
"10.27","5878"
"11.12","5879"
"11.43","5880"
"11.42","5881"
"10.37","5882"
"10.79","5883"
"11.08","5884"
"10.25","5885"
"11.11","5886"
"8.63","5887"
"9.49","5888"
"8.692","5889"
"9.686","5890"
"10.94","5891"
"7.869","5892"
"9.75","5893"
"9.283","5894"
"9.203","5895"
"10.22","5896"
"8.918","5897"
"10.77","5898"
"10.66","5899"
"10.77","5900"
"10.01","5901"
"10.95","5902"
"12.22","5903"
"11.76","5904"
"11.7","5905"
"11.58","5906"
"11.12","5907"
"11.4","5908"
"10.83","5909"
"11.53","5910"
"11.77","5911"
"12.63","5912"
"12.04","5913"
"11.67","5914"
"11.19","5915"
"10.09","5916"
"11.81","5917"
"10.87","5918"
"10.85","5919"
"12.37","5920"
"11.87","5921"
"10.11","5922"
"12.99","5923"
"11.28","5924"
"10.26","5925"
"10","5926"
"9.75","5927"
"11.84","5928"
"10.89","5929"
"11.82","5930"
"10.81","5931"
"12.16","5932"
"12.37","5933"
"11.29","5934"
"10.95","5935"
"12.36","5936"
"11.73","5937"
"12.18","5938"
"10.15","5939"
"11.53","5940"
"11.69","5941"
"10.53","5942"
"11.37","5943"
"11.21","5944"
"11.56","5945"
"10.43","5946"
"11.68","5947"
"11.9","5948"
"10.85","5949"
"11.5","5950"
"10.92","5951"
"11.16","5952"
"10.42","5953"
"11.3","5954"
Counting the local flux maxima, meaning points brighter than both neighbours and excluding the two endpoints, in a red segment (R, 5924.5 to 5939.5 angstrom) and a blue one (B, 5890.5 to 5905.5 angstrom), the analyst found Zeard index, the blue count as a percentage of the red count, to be 100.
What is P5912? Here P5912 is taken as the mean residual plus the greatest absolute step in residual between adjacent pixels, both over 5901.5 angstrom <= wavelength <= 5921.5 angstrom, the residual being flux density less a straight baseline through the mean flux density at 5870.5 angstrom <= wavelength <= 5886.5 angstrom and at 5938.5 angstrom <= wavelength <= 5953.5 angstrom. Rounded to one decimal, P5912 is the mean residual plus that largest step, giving 2.0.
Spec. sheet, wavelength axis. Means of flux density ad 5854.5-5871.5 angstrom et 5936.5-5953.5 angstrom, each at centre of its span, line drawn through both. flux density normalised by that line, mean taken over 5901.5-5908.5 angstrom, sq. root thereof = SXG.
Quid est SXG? 1.02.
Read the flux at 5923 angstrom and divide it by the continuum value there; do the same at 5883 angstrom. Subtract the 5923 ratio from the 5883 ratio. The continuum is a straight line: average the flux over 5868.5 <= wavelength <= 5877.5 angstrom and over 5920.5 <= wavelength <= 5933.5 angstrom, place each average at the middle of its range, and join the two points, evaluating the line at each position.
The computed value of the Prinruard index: -0.24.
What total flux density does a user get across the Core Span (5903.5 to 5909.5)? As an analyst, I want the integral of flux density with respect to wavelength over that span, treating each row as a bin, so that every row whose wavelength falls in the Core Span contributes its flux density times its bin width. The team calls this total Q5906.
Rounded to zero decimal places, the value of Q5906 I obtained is 68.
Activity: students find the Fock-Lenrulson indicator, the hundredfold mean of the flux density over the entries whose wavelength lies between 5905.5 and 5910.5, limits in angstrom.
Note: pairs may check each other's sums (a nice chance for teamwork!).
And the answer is 1129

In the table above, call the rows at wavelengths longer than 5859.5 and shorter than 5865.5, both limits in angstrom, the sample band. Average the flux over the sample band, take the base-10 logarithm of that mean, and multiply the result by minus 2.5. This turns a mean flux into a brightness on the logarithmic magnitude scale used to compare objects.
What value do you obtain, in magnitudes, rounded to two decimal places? -2.61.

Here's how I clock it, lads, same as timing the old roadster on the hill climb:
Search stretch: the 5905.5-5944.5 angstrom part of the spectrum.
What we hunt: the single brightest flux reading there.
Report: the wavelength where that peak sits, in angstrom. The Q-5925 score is 5923 angstrom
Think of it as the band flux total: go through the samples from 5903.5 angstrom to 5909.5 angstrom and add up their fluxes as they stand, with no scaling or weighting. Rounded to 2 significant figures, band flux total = 68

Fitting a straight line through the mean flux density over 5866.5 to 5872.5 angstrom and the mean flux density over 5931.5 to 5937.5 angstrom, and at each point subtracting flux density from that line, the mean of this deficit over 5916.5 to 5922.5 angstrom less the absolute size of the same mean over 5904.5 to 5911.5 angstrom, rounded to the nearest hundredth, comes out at 0.13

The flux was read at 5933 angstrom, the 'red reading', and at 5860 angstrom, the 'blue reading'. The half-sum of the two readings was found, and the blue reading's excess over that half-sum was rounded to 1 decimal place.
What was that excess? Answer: -1.0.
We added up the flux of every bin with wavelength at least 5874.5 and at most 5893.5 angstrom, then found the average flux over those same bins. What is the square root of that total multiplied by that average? 45.7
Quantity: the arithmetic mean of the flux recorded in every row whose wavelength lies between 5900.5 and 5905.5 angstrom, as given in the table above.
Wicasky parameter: 11.3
